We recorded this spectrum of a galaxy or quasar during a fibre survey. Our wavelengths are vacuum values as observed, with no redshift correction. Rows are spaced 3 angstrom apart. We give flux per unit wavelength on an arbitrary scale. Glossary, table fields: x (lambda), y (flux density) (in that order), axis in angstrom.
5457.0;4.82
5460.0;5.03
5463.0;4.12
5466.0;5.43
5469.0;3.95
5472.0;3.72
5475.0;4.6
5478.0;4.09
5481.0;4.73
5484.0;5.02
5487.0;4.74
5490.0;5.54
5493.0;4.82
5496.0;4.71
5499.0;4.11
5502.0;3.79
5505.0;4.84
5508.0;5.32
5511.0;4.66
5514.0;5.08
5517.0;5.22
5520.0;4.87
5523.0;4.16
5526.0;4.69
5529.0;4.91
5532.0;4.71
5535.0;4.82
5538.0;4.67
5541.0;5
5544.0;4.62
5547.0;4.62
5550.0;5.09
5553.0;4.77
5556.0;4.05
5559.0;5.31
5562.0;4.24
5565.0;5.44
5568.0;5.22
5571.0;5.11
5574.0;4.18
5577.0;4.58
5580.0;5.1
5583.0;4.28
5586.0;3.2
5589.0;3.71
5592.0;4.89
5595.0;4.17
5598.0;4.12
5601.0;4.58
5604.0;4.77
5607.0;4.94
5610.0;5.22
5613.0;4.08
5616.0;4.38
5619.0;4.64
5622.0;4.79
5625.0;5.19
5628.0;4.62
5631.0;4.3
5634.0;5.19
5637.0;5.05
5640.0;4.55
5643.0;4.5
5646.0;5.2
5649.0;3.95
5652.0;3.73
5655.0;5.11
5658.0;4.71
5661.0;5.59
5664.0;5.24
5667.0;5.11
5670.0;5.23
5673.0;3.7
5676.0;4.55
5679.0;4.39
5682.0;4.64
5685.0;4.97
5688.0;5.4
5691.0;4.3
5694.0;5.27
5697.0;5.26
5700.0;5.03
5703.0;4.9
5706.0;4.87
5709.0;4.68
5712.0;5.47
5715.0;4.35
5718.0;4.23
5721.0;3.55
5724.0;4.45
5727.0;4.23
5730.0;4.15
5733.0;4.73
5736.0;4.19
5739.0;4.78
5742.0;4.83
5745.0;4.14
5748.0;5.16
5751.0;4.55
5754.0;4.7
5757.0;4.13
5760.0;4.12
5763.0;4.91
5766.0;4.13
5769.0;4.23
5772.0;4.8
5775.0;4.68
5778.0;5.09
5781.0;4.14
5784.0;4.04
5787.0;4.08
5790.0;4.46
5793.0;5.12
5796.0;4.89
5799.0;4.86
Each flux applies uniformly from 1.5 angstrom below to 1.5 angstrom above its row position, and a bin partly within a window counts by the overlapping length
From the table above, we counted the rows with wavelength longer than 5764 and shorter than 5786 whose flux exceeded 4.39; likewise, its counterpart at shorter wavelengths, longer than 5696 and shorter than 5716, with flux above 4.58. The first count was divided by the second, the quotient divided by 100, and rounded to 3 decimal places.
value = 0.005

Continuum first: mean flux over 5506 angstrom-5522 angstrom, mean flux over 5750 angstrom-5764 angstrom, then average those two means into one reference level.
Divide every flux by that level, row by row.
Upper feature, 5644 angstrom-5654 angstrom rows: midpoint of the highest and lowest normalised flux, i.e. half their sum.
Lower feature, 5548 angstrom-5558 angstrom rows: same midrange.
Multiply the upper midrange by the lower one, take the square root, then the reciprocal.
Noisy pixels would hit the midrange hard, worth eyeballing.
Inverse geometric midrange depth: 1.05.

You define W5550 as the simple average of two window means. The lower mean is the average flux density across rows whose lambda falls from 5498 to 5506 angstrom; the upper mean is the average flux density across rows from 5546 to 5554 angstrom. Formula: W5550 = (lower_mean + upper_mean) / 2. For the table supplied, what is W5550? 4.5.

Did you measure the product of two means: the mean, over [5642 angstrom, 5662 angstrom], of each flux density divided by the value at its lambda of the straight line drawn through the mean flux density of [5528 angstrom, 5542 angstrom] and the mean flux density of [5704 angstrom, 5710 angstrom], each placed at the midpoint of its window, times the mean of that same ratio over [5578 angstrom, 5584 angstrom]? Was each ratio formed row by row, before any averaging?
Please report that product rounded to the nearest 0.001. 0.954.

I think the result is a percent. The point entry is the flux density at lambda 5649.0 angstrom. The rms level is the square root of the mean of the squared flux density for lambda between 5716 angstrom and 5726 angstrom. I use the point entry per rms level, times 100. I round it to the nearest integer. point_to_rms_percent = 96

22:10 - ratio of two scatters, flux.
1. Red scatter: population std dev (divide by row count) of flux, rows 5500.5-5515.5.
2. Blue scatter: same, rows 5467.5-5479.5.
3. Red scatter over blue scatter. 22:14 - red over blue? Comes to 1.6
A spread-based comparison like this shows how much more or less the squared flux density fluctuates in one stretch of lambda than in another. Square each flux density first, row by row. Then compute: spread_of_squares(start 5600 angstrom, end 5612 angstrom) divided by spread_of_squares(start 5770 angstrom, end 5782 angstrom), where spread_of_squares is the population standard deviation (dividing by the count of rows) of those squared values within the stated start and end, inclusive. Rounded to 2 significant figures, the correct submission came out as 0.73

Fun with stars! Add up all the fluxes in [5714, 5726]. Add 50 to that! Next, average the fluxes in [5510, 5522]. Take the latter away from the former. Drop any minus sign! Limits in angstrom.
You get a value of 61.6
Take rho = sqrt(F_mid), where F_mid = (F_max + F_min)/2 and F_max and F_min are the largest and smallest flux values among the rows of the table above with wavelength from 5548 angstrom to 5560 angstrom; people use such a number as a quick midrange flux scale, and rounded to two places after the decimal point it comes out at 2.16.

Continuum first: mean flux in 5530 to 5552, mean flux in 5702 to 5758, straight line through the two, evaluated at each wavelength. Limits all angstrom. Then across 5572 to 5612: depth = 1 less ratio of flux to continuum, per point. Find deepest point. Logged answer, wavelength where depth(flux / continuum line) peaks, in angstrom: 5586.0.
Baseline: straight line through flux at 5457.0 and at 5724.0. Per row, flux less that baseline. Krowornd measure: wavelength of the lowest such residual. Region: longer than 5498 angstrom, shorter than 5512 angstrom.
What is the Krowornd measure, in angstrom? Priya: 5502.0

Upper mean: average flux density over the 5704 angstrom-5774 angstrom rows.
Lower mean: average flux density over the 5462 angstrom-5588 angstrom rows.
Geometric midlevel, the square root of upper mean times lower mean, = 4.58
